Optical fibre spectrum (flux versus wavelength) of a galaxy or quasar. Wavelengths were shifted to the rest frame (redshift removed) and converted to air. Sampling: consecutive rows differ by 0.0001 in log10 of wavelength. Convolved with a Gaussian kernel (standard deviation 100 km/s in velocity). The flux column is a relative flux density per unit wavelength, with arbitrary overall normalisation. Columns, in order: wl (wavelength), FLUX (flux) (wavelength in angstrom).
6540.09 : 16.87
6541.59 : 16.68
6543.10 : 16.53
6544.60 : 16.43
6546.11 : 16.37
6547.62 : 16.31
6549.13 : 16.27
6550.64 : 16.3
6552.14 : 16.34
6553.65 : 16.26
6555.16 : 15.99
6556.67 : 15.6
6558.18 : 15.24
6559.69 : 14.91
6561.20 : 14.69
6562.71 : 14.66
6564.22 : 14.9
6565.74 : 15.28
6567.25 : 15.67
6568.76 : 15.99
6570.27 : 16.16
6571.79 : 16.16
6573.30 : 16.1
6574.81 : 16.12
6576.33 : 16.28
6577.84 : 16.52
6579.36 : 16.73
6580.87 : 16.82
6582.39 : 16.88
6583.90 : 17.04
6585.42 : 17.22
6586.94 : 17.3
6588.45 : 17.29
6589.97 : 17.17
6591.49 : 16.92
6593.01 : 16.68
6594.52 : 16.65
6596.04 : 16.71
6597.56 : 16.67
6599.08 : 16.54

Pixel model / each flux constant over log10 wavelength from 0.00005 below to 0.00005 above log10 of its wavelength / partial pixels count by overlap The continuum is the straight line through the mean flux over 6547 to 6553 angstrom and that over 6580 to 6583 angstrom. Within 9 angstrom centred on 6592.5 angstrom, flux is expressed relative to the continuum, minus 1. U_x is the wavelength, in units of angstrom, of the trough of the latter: 6594.52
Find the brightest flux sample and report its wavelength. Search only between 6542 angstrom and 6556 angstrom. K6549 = 6543.10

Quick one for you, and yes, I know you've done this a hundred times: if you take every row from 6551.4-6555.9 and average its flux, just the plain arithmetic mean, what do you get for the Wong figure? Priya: 16.2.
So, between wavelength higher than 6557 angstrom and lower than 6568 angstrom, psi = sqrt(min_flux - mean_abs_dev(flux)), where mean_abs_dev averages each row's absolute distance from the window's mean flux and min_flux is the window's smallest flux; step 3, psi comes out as 3.79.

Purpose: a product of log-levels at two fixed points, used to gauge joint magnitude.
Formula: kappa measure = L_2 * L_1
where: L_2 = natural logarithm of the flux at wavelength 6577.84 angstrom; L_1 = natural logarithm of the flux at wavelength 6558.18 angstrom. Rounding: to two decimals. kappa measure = 7.64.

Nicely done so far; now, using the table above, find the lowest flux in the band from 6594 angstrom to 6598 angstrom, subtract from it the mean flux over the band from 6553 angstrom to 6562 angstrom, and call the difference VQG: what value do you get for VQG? 1.2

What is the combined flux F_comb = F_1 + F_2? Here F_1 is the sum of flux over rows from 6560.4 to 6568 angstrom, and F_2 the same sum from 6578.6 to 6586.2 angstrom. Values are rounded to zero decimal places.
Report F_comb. 160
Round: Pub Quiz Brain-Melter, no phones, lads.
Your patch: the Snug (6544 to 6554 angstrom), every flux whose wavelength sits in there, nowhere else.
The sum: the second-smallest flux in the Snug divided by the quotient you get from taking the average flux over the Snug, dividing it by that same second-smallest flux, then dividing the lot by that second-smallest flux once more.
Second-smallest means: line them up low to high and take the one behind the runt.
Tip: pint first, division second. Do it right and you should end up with 264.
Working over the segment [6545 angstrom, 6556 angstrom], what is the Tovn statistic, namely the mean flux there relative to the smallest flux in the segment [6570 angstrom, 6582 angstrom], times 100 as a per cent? 101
